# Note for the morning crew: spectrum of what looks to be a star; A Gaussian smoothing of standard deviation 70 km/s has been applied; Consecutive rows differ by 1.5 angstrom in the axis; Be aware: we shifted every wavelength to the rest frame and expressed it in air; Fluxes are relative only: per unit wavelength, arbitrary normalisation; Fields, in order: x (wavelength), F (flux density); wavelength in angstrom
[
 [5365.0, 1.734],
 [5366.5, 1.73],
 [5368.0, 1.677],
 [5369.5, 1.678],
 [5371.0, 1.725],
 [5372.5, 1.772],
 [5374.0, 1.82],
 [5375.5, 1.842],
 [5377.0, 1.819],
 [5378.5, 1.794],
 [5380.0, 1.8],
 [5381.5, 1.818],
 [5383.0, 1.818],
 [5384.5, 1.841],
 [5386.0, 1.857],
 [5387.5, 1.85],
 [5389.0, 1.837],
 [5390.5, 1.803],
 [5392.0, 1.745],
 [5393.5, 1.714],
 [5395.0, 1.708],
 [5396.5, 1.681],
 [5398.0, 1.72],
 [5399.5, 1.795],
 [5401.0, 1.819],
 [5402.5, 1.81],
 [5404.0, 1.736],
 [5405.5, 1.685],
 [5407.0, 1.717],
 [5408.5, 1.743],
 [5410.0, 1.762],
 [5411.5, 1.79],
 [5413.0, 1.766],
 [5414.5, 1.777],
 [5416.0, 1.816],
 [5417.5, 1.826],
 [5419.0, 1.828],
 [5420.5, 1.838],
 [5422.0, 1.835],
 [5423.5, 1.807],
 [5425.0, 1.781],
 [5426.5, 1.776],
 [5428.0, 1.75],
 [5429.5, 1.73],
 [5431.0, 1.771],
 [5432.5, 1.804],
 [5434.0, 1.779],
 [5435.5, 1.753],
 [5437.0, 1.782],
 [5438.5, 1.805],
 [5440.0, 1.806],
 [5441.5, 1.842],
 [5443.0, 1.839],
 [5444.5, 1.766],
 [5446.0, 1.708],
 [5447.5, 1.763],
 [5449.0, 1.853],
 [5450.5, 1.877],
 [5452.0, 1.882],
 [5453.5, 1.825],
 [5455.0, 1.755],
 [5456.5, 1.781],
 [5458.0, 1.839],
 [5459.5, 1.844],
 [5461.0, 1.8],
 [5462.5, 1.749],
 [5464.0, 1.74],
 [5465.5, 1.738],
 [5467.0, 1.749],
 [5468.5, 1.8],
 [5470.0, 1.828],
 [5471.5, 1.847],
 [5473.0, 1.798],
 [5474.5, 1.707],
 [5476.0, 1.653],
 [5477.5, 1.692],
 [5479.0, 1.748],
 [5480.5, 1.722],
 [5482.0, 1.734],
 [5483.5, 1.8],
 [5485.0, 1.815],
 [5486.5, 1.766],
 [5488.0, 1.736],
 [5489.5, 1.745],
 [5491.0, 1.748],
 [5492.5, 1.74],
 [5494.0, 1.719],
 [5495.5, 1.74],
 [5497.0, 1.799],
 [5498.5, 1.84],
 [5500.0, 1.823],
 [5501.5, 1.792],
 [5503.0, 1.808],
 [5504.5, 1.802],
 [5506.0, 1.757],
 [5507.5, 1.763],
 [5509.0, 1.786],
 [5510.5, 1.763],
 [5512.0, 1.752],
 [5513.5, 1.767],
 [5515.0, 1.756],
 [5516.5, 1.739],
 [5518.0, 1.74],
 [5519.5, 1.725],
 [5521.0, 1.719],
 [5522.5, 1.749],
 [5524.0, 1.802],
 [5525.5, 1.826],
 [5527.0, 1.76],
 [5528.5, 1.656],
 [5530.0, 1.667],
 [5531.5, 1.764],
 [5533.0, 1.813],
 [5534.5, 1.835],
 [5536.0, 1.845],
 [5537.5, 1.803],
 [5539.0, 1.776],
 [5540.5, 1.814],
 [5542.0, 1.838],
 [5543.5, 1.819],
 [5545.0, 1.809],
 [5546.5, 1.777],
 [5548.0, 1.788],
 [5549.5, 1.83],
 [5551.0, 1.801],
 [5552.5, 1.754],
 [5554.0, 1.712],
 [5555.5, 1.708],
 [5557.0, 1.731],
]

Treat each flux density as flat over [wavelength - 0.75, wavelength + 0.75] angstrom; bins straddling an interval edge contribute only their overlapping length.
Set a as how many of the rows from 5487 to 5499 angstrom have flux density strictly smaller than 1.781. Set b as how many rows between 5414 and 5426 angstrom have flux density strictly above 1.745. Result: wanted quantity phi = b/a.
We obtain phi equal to 1.33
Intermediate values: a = 6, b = 8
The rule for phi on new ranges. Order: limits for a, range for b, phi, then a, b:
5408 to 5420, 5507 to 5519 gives 1.50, 4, 6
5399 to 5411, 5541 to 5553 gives 1.60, 5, 8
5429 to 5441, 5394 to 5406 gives 0.75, 4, 3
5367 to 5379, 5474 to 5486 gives 0.75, 4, 3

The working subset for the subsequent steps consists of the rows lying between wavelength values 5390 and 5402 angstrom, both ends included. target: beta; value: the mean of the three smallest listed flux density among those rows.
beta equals 1.70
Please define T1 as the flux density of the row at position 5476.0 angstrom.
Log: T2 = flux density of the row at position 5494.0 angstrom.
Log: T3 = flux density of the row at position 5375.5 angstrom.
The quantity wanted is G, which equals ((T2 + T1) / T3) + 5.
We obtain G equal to 6.83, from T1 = 1.653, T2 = 1.719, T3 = 1.842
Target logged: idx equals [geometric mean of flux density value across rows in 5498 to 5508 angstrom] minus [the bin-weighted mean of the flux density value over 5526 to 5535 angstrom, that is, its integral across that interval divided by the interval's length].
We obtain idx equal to 0.05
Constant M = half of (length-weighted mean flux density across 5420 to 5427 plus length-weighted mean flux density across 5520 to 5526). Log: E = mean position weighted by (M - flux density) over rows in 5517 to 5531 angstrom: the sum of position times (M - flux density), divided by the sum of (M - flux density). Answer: 5525.1 angstrom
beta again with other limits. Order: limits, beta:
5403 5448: 1.70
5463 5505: 1.68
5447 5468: 1.74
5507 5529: 1.70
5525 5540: 1.69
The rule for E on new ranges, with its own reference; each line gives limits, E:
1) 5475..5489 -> 5479.3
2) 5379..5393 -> 5384.8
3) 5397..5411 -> 5405.5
